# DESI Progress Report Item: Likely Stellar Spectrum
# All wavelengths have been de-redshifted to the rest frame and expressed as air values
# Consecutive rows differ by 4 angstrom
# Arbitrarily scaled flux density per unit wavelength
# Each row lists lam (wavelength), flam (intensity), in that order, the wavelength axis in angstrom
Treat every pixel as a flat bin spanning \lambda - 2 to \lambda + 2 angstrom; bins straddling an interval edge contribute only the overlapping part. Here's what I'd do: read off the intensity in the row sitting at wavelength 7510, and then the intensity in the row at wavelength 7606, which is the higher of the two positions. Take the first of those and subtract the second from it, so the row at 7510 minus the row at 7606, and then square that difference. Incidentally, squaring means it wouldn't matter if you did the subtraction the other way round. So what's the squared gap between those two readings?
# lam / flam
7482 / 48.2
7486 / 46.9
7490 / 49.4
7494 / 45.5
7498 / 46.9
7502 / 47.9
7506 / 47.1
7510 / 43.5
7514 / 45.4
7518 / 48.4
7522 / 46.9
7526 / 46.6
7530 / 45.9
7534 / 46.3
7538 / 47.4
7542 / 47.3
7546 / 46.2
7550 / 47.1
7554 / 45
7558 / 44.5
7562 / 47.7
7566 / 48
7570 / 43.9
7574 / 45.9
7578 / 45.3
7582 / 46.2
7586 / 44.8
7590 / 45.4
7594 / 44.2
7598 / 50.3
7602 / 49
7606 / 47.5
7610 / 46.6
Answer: 16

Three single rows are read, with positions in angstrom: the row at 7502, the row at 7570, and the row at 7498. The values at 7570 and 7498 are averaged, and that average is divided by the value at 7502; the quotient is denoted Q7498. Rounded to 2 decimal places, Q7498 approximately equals 0.95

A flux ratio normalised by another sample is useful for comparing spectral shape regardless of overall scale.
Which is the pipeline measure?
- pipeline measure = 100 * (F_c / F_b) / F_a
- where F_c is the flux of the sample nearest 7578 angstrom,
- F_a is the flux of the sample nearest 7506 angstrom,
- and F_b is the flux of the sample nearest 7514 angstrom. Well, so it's 2.12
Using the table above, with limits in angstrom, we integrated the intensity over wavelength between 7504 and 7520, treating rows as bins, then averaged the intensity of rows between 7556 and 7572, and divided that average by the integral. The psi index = 0.0624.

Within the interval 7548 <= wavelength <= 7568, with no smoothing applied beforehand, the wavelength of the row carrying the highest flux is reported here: 7566 angstrom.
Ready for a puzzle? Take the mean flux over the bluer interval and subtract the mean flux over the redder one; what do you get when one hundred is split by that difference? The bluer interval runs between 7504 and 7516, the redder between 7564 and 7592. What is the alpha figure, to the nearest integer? -323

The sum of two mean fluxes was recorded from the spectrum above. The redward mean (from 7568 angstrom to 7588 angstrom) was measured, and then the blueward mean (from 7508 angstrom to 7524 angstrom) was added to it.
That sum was 91.3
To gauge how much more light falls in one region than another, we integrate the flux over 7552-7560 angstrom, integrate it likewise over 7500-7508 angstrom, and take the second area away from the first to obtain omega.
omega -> -22.0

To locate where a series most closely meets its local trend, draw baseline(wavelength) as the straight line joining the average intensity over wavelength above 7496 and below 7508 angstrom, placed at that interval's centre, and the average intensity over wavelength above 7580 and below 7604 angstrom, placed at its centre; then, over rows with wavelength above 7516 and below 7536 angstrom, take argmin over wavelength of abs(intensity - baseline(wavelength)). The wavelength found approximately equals 7522 angstrom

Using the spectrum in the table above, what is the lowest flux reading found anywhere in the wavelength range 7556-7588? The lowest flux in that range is 43.9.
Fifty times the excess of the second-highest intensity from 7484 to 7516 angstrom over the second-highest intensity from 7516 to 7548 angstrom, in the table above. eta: 25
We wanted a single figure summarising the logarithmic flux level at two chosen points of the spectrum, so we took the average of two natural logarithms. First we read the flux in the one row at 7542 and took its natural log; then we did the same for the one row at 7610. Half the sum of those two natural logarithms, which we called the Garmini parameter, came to 3.85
